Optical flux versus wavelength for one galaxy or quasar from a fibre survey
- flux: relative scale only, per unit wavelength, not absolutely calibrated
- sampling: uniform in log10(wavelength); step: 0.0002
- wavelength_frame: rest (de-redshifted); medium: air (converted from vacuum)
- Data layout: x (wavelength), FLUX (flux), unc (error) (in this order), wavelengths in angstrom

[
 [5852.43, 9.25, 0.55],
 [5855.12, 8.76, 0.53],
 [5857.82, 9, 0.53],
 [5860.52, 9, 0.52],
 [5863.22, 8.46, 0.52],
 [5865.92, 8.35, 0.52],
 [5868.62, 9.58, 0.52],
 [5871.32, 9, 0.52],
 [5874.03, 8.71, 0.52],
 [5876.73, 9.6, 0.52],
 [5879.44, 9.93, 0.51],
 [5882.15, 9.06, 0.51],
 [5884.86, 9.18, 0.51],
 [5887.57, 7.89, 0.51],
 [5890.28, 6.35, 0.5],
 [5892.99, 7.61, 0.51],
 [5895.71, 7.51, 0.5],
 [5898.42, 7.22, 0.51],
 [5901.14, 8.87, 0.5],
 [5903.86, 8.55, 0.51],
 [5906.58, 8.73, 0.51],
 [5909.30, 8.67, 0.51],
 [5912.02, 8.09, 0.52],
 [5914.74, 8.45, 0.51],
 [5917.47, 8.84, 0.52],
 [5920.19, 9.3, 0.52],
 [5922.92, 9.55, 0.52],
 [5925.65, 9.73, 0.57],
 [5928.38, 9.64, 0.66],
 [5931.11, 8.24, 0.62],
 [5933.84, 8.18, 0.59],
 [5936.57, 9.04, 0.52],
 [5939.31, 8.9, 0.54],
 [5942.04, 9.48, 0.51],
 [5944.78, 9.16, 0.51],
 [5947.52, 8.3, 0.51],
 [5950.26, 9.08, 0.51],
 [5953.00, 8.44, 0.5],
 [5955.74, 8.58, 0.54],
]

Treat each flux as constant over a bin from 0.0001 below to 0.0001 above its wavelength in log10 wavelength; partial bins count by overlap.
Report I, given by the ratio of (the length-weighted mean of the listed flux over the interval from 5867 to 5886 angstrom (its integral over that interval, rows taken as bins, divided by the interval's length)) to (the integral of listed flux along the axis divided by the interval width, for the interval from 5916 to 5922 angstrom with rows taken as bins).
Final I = 1.021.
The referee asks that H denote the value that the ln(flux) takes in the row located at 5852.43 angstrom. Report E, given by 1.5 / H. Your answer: 0.674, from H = 2.22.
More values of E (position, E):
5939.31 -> 0.686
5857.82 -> 0.683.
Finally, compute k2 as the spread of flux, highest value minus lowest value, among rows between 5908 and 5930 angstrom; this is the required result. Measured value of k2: 1.64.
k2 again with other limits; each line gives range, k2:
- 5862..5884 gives 1.58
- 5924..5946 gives 1.55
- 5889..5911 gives 2.52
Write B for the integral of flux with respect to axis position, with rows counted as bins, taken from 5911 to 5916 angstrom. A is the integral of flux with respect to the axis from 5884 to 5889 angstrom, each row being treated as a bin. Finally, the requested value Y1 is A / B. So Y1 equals 1.02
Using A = 42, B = 41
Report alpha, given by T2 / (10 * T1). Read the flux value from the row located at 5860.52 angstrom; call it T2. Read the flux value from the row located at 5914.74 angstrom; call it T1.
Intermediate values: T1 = 8.45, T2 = 9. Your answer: 0.107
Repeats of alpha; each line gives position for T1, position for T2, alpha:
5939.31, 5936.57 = 0.102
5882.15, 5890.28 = 0.070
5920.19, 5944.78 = 0.098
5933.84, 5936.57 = 0.111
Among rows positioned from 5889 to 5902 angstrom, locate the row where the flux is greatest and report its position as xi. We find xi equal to 5901.14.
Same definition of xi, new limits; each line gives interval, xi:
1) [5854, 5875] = 5868.62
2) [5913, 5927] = 5925.65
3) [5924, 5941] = 5925.65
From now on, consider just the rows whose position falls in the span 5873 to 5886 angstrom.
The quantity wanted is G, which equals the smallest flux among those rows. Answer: 8.71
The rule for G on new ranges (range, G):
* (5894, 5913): 7.22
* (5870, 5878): 8.71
